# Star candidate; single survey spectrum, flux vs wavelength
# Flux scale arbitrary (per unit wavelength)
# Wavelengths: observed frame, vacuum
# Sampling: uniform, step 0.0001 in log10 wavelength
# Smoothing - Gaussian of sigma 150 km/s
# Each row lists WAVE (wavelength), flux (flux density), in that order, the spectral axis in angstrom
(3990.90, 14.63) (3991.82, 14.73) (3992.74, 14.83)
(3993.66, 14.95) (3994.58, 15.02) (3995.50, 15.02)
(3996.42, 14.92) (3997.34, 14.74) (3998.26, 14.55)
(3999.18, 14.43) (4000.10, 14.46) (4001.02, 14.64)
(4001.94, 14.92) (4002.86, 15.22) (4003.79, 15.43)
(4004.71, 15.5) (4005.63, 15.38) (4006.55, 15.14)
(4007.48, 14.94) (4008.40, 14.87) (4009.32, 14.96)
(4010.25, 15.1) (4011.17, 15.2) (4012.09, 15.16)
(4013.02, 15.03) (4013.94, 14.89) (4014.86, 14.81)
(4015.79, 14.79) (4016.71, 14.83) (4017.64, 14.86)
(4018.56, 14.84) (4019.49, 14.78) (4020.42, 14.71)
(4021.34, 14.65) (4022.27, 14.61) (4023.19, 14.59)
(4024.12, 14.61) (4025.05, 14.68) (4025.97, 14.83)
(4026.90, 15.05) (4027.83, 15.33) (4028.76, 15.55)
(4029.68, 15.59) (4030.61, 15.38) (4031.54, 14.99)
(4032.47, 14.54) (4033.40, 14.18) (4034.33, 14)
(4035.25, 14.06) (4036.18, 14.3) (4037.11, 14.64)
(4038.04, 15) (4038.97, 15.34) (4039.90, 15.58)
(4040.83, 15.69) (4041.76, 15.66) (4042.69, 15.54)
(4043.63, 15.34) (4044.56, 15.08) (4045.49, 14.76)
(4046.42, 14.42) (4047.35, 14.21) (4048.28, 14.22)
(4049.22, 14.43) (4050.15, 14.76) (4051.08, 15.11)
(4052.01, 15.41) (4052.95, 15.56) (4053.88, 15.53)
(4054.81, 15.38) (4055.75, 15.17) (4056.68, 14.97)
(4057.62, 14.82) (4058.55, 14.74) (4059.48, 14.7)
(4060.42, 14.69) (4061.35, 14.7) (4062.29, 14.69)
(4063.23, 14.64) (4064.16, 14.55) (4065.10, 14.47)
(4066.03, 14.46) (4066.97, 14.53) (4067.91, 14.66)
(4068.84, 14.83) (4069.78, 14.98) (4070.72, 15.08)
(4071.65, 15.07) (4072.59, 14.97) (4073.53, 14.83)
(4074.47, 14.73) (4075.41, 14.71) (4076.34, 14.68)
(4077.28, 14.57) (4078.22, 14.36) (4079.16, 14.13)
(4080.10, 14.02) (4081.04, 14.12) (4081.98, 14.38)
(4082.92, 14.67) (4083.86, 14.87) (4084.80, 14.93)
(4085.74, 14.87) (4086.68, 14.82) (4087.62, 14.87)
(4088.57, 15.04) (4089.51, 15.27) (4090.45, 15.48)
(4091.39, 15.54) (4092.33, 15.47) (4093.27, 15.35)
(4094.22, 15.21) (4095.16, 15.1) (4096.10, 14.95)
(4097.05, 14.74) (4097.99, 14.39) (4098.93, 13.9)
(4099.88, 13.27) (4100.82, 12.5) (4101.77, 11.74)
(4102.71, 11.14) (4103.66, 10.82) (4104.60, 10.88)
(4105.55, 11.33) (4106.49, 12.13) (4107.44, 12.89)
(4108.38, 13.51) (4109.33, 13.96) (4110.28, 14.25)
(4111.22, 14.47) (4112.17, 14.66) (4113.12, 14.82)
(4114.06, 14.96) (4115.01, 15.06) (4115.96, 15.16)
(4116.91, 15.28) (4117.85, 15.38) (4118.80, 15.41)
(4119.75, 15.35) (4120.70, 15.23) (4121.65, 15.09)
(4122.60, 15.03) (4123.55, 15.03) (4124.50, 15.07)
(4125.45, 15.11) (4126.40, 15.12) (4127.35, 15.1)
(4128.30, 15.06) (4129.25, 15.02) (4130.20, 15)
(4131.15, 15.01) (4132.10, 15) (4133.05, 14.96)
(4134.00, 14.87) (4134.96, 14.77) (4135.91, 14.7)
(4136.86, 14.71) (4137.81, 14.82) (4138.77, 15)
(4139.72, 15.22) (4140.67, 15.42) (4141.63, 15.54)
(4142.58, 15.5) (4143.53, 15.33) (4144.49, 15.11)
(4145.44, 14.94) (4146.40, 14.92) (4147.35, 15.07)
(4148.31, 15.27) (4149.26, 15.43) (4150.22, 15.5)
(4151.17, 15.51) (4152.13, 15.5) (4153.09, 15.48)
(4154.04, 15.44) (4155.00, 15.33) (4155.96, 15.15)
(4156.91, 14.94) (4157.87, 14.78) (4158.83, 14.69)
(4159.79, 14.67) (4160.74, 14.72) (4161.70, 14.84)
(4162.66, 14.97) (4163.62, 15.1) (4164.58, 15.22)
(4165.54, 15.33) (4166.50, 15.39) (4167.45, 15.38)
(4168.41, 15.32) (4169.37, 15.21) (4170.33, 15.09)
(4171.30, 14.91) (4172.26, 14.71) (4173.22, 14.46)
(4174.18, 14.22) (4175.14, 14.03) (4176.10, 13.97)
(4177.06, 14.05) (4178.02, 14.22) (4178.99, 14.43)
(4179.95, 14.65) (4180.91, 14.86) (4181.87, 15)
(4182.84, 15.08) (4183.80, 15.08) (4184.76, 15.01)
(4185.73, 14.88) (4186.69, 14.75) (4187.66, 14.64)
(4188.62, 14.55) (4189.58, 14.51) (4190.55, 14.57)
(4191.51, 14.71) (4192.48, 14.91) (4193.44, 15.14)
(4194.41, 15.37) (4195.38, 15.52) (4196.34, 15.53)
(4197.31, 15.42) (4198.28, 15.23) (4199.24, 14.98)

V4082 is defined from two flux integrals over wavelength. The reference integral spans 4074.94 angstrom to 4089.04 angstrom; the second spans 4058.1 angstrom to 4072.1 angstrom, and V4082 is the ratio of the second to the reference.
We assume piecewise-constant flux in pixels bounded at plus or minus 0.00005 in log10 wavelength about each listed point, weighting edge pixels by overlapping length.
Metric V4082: 1.00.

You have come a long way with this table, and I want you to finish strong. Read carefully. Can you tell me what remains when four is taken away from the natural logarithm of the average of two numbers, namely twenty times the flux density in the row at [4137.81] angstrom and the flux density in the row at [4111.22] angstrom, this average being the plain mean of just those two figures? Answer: 1.05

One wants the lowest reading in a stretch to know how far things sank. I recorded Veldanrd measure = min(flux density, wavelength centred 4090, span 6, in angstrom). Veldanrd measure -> 14.87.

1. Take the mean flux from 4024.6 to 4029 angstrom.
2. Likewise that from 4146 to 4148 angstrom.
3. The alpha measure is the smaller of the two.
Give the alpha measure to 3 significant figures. 15.0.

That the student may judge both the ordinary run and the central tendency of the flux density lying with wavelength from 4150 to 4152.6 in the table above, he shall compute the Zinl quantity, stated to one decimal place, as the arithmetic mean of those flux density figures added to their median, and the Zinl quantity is 31.0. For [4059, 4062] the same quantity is 29.4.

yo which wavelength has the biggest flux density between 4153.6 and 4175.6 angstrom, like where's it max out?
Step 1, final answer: 4154.04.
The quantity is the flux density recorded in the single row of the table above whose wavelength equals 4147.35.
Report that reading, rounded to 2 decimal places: 15.07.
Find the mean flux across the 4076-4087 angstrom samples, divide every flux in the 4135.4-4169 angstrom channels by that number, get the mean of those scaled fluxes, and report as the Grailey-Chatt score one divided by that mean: 0.959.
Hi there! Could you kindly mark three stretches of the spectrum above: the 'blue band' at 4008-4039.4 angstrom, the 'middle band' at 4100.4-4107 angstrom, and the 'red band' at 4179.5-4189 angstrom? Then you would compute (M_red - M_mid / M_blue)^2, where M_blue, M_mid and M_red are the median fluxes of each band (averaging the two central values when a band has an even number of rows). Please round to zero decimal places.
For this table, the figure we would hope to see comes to 199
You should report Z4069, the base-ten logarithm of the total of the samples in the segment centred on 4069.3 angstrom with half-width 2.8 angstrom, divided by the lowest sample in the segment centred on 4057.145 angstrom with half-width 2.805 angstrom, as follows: 0.78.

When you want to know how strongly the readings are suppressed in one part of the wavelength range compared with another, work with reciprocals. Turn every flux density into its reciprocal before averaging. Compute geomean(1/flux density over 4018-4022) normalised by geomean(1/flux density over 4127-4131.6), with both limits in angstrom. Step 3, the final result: 1.02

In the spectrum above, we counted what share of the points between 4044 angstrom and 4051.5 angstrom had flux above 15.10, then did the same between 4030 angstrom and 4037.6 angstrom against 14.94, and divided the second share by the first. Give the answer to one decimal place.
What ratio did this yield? 2.0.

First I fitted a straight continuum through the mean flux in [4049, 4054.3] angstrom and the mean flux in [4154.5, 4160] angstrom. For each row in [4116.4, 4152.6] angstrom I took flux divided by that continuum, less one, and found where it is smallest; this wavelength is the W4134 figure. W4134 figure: 4135.91 angstrom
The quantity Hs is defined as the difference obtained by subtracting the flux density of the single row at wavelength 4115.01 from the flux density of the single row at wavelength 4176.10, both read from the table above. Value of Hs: -1.09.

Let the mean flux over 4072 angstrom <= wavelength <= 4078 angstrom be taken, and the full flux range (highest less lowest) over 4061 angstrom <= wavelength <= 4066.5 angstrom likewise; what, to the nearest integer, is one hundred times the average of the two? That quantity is 749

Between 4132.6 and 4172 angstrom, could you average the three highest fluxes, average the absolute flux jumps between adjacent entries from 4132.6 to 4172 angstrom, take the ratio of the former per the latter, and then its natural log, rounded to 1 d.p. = 5.0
